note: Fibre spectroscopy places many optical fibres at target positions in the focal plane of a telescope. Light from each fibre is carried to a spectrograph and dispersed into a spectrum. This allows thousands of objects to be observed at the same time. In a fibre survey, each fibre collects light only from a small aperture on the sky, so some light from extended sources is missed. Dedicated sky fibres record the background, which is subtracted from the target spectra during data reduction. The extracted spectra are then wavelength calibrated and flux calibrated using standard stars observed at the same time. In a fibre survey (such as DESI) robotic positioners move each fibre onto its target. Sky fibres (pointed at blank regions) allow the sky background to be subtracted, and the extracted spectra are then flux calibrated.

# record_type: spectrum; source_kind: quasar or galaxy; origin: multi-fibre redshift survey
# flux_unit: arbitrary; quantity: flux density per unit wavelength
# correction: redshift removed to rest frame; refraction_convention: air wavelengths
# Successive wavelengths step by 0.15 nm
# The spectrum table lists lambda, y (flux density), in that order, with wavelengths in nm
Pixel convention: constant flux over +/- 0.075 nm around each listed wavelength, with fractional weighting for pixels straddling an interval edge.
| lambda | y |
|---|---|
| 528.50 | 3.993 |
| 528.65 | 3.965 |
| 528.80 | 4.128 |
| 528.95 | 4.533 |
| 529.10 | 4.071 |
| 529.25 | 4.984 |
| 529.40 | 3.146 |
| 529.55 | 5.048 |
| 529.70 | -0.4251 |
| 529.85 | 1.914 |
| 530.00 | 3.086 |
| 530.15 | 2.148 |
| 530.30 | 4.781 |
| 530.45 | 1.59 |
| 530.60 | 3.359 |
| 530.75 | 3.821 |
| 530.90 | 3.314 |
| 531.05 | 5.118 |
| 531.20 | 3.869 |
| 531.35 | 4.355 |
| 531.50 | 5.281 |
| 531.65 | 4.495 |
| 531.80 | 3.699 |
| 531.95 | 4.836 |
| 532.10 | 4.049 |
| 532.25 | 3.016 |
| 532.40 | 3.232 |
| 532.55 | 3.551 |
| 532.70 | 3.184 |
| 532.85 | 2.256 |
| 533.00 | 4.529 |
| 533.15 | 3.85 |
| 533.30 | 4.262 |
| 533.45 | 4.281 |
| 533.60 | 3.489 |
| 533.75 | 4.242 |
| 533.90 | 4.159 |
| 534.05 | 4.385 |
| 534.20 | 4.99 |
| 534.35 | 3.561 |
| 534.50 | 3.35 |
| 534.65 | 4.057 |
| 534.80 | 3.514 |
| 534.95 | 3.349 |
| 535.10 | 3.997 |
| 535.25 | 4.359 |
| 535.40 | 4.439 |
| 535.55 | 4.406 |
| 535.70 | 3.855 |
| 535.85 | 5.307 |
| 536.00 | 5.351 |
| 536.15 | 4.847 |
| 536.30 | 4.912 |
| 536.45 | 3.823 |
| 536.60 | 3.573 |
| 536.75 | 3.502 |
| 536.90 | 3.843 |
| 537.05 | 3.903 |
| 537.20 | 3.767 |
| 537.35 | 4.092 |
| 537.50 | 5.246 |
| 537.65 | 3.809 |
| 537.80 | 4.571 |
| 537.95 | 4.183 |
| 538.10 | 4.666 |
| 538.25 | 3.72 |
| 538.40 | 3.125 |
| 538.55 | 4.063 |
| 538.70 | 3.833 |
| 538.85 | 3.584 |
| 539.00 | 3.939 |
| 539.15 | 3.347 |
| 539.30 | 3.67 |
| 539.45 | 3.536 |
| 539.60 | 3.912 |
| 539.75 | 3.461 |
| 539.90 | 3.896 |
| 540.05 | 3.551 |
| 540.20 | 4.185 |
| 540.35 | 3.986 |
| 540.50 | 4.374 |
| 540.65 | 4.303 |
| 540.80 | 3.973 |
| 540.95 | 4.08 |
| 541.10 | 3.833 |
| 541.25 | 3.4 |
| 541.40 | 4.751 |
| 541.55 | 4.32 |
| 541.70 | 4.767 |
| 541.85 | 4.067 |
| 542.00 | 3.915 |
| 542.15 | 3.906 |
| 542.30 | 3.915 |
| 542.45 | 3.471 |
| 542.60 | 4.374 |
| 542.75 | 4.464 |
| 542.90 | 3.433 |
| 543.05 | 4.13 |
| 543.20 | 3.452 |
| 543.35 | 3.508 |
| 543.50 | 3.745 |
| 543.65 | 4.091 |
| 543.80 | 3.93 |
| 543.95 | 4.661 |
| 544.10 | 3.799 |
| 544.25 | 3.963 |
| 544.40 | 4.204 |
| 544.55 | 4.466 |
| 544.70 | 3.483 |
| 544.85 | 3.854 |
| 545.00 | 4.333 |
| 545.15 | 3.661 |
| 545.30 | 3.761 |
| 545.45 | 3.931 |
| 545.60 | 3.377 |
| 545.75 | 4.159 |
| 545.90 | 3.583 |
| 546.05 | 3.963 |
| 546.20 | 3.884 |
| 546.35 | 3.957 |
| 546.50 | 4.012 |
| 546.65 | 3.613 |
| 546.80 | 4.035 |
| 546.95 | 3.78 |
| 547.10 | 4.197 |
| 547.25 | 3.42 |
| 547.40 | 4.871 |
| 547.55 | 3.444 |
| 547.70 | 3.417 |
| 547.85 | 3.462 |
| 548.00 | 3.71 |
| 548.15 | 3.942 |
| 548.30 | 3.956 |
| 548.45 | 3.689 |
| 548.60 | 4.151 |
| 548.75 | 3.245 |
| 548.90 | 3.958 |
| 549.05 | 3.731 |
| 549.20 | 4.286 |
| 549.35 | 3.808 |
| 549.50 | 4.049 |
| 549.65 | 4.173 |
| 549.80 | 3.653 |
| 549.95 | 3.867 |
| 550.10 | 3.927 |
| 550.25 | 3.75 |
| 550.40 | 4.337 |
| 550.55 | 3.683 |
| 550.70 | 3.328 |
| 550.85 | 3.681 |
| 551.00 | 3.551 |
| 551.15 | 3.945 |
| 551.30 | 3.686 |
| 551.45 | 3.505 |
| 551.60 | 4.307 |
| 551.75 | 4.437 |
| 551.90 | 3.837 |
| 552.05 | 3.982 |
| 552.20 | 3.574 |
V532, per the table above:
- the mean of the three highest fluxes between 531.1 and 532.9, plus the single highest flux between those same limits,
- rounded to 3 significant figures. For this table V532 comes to 10.2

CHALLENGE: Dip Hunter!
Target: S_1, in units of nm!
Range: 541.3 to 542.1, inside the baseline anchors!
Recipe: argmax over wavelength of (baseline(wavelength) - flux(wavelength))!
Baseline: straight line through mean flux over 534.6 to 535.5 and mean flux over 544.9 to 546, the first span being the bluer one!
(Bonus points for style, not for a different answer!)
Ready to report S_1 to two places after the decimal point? 542.00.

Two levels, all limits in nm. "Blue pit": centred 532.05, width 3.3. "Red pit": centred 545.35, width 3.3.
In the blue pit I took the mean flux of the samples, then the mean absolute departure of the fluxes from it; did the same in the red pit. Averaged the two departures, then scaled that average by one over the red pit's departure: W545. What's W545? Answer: 1.96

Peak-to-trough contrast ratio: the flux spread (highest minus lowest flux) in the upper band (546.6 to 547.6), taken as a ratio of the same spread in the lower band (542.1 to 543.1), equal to 1.4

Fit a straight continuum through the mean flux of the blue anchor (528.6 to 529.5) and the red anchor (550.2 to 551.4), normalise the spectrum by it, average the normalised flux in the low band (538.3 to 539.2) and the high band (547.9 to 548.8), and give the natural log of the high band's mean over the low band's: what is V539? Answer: 0.08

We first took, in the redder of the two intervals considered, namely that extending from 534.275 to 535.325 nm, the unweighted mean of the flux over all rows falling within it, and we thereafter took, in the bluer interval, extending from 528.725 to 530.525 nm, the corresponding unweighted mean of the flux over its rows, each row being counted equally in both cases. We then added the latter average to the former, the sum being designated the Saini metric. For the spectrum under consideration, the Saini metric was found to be 6.99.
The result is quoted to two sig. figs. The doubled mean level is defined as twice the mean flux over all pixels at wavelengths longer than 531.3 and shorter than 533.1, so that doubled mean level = 7.7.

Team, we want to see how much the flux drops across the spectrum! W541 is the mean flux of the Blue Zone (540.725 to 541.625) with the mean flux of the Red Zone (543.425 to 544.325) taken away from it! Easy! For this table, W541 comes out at 0.03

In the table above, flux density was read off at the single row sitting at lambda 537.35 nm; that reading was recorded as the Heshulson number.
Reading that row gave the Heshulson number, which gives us 4.092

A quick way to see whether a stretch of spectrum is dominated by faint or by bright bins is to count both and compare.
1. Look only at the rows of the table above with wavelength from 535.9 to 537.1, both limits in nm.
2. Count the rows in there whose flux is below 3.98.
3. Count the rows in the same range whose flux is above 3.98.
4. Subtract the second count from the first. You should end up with 2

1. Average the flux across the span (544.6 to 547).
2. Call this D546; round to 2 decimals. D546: 3.84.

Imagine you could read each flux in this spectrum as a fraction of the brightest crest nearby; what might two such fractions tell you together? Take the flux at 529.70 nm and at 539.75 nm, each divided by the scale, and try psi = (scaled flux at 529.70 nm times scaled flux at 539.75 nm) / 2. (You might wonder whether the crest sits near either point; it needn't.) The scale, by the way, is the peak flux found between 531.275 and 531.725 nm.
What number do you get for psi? -0.026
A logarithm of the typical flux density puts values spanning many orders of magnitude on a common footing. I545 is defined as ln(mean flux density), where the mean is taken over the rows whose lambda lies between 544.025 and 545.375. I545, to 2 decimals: 1.37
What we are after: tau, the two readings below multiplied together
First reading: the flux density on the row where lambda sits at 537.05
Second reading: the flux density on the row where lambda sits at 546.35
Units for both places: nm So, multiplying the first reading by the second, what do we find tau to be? 15.4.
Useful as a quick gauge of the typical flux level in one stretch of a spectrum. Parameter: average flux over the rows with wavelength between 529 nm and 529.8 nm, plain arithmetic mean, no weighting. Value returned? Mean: 3.36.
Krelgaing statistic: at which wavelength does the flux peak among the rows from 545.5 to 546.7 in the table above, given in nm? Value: 545.75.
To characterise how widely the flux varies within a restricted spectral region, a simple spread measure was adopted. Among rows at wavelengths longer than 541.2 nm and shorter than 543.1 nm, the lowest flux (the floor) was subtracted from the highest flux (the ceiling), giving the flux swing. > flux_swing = 1.4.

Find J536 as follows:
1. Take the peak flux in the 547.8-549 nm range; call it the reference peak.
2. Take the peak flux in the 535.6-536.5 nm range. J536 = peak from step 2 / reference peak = 1.29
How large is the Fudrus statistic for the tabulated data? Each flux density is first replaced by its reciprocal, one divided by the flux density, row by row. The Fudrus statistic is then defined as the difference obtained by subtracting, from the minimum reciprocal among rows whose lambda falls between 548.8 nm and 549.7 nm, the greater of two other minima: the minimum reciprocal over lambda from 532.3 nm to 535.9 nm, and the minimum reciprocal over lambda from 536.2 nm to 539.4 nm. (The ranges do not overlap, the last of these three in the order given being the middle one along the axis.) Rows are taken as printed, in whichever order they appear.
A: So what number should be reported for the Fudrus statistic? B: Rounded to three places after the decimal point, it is 0.043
